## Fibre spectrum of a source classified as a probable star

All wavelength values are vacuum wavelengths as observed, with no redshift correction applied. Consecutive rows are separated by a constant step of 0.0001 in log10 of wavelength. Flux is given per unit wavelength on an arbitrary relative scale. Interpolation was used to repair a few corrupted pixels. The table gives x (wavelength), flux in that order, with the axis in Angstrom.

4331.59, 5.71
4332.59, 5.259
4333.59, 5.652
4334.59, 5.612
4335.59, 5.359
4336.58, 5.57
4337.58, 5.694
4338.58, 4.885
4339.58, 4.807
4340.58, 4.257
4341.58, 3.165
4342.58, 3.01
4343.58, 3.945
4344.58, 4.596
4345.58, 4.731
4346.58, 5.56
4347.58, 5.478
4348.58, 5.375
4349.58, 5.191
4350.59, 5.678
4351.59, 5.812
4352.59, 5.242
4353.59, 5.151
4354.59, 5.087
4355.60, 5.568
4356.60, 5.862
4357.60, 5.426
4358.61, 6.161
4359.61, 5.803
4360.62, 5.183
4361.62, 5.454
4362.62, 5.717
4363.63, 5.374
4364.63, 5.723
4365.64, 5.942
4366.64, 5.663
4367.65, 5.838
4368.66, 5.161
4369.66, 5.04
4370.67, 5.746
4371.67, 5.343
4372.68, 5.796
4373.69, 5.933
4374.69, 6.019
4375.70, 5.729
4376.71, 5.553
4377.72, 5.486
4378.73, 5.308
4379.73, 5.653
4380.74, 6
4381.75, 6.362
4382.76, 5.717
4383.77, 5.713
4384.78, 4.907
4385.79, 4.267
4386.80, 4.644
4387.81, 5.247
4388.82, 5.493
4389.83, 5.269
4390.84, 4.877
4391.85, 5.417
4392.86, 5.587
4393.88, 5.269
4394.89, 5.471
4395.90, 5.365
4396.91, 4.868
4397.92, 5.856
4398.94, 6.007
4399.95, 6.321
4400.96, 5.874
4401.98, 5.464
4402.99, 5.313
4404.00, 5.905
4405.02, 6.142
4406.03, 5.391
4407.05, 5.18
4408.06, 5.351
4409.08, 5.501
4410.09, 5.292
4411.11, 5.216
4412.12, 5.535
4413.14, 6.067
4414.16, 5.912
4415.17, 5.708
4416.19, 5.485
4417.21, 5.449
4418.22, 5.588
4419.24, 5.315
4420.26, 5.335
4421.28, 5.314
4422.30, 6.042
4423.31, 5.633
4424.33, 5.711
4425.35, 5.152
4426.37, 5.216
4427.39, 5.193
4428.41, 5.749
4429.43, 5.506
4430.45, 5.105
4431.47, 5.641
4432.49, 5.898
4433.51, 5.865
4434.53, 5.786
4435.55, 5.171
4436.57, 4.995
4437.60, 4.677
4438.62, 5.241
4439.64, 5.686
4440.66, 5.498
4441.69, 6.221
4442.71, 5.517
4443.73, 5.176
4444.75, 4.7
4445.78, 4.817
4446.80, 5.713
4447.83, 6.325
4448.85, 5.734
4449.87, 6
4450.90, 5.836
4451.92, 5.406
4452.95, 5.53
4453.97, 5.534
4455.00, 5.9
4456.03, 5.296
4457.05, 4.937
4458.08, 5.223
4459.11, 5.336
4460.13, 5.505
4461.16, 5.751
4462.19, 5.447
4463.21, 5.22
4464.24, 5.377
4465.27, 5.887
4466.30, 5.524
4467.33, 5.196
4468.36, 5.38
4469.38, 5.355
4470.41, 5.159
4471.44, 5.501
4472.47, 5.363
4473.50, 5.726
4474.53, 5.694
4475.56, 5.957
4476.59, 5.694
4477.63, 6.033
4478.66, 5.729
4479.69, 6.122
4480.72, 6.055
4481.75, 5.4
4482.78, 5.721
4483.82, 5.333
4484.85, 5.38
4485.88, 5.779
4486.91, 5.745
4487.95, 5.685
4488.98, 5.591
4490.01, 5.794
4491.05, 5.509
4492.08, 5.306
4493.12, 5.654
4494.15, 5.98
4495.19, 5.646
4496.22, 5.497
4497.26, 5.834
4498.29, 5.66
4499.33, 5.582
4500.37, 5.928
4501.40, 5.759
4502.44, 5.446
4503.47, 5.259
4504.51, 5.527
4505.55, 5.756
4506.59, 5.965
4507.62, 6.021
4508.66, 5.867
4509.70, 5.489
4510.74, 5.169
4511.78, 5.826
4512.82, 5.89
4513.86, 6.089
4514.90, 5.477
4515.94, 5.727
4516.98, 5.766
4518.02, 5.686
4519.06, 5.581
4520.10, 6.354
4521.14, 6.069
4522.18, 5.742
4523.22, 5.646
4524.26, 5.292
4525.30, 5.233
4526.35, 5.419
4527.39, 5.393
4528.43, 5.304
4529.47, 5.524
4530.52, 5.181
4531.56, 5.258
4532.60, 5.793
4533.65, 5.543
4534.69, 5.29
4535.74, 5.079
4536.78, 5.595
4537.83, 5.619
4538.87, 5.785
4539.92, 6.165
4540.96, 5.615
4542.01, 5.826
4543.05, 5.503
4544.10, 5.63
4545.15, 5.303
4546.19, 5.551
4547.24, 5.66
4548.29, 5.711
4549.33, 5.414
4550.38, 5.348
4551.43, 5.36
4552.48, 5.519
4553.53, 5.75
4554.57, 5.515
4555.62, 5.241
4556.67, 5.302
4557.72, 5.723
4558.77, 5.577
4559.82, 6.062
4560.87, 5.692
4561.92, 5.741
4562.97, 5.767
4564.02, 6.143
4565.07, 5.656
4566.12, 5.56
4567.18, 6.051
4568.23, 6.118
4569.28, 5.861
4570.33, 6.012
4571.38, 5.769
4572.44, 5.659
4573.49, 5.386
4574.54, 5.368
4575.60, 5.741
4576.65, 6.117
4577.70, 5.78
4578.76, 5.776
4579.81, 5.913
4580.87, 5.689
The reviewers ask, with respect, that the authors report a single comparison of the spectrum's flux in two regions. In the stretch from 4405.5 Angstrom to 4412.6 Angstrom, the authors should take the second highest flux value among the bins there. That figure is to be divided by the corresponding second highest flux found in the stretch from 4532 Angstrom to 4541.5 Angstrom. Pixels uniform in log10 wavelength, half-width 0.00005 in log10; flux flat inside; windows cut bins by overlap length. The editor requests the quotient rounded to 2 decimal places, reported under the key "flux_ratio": 0.95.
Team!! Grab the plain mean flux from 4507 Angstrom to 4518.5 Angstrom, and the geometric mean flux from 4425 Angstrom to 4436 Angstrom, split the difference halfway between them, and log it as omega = 5.6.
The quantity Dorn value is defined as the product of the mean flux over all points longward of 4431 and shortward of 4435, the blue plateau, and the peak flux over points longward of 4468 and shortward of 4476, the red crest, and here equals 35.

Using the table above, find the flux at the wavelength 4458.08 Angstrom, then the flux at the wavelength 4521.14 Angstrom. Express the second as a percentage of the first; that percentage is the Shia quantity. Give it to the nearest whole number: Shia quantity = 116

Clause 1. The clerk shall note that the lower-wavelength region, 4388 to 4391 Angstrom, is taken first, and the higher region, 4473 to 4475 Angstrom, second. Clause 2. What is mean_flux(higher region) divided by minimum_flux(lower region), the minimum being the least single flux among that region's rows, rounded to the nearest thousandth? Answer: 1.171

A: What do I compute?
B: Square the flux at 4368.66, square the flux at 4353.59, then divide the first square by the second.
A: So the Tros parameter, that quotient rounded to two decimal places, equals 1.00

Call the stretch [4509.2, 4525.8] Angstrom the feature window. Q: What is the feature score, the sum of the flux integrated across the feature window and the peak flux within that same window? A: 101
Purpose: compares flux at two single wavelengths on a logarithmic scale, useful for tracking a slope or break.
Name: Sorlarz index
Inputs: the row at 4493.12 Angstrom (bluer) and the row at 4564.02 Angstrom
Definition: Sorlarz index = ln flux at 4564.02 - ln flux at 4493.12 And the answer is 0.08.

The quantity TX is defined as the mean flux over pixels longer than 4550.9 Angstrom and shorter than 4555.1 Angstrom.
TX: 5.54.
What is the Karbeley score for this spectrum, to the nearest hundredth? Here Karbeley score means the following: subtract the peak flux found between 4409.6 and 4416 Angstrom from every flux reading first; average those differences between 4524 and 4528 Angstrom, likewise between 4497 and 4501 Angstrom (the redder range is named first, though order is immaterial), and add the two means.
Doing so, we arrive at -1.05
